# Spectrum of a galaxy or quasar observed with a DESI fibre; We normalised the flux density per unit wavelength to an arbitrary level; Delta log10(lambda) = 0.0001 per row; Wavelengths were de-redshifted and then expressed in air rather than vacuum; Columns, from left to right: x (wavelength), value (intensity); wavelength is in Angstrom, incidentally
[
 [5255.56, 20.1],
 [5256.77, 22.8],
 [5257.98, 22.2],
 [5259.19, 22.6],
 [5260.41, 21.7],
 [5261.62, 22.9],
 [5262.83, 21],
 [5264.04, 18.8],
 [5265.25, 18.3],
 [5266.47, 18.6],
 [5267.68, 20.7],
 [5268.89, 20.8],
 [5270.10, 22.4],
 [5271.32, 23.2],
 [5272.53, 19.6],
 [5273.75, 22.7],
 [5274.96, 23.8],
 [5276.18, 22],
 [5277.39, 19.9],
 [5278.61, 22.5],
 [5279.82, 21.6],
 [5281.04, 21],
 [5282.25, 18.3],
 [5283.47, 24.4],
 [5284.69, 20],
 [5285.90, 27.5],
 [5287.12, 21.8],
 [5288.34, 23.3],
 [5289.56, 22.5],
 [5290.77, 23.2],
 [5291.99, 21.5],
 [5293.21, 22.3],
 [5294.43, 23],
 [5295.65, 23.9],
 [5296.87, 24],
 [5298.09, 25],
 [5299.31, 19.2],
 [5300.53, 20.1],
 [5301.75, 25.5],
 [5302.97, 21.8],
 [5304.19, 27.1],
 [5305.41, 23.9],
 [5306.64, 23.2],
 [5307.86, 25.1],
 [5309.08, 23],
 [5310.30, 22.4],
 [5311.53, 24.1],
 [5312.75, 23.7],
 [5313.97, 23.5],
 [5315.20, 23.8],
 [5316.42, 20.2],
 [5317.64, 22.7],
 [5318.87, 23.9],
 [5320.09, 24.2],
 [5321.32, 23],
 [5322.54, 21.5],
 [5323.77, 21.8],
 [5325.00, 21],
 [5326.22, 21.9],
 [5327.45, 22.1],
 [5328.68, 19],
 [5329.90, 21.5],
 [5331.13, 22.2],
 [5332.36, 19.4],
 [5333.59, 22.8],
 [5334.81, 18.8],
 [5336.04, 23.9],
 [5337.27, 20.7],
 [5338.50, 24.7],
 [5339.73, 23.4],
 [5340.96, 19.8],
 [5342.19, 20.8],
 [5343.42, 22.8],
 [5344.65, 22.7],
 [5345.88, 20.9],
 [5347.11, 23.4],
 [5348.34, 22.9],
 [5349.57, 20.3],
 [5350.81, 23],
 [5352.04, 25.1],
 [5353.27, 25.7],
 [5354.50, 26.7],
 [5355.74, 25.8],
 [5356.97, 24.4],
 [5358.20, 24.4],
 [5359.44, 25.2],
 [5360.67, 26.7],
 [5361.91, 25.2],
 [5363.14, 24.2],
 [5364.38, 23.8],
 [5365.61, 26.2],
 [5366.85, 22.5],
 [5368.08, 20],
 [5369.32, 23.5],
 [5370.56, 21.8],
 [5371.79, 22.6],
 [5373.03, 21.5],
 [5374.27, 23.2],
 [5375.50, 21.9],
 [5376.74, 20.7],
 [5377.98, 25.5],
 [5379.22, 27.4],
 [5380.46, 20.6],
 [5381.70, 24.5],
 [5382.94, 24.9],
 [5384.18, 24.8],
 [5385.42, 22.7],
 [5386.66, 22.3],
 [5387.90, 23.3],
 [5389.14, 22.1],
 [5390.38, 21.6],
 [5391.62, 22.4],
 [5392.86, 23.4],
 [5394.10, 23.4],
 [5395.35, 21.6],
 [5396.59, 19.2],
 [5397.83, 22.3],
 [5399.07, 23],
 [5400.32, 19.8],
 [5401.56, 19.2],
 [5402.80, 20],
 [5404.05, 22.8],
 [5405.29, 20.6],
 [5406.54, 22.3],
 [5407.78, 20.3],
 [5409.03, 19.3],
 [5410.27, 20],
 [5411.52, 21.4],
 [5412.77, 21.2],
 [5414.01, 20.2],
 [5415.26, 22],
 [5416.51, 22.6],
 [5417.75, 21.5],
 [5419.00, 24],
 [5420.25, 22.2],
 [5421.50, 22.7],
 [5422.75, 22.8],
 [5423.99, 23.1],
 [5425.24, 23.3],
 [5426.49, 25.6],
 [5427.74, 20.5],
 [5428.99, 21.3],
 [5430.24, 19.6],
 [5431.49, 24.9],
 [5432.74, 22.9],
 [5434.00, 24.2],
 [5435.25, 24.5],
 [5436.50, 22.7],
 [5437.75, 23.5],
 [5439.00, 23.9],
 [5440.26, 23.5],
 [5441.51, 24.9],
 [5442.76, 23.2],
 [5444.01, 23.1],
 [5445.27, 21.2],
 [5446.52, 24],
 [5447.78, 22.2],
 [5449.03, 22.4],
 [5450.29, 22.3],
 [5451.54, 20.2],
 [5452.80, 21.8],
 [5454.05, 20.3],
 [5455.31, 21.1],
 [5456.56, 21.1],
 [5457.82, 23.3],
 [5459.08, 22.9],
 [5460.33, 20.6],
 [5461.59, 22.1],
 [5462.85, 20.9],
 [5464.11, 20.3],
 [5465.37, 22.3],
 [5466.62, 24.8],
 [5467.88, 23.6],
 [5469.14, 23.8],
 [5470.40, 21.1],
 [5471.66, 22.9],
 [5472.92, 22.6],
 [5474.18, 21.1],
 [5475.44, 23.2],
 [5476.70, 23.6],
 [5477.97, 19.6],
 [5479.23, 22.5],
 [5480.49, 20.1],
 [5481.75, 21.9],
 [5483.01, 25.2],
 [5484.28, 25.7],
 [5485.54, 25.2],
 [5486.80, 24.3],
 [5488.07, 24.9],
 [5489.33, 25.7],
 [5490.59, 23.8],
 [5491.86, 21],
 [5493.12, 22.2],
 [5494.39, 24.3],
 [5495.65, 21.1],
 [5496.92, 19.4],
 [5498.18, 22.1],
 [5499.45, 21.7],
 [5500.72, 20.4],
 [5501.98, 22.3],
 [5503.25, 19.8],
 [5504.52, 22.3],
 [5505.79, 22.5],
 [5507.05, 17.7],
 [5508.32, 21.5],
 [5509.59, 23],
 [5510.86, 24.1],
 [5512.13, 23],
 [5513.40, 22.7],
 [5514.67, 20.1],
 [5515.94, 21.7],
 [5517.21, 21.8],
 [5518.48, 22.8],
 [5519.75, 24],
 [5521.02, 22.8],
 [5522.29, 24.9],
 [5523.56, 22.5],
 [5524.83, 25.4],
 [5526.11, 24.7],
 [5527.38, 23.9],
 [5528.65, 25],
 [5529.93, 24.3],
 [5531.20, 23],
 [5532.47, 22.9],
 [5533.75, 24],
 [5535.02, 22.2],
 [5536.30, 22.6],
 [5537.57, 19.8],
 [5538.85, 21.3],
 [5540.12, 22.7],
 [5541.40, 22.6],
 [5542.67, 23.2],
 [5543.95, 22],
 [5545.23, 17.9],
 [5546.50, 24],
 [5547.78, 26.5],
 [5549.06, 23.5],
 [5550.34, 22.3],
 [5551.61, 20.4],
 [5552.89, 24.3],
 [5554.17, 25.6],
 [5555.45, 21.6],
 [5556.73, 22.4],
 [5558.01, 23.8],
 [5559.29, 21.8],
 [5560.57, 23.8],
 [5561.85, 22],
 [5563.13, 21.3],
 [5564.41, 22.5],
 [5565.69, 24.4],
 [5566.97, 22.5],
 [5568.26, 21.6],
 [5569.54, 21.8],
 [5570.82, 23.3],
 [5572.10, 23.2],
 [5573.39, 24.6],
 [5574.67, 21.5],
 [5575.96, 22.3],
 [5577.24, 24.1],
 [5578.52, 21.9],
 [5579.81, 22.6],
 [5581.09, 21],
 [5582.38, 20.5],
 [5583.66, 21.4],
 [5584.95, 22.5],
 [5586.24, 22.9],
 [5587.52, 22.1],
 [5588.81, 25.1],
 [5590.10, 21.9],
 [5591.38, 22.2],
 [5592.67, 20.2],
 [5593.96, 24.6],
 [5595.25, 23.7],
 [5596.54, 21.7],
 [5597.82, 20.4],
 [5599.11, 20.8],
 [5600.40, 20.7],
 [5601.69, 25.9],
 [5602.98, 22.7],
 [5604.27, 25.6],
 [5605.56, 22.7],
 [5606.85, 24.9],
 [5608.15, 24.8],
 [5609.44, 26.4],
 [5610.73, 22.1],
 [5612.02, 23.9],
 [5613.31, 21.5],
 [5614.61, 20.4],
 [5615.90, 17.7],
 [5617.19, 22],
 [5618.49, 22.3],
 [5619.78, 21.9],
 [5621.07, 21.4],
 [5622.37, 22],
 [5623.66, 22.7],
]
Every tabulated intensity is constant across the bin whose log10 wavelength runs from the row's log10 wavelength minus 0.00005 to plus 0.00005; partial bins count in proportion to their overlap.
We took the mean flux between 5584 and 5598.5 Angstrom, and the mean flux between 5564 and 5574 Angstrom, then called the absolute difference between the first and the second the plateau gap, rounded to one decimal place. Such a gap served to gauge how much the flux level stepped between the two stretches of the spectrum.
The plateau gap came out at 0.5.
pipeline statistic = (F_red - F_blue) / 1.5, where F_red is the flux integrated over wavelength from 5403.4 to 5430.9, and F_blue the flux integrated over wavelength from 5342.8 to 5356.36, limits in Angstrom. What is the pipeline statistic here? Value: 186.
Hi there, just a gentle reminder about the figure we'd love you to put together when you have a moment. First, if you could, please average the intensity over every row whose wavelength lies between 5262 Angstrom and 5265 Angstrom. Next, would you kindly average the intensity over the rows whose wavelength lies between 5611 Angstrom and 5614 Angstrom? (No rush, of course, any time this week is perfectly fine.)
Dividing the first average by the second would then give 0.88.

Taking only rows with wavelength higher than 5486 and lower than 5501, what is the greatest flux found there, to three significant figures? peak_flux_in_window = 25.7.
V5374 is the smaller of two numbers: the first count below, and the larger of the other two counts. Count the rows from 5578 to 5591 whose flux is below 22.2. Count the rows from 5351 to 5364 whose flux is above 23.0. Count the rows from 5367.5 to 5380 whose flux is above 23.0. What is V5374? 6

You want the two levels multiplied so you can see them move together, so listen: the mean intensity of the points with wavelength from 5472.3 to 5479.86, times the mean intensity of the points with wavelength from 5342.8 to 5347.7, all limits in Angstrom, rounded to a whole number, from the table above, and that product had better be 496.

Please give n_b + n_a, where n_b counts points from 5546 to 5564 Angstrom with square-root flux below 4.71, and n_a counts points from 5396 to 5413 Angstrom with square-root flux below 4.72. 15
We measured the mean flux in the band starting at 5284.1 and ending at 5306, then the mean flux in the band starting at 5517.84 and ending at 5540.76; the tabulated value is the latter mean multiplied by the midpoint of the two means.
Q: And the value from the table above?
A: 539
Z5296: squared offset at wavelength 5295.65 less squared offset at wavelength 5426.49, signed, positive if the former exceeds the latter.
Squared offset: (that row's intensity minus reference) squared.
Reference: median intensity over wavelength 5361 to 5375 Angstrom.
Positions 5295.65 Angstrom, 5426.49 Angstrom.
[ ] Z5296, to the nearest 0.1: -5.3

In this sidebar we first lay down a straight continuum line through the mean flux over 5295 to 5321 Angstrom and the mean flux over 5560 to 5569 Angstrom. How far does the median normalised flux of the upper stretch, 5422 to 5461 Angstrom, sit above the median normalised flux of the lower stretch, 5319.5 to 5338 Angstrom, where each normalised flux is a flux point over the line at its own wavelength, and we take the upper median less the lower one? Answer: 0.061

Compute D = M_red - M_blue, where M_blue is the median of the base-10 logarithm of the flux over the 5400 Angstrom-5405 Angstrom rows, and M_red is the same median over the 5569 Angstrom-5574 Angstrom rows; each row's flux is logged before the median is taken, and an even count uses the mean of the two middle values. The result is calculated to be 0.068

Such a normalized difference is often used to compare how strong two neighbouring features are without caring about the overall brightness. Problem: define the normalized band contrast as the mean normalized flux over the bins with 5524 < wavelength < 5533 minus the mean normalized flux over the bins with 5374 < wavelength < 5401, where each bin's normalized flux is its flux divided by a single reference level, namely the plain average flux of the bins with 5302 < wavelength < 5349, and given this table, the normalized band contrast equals 0.063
